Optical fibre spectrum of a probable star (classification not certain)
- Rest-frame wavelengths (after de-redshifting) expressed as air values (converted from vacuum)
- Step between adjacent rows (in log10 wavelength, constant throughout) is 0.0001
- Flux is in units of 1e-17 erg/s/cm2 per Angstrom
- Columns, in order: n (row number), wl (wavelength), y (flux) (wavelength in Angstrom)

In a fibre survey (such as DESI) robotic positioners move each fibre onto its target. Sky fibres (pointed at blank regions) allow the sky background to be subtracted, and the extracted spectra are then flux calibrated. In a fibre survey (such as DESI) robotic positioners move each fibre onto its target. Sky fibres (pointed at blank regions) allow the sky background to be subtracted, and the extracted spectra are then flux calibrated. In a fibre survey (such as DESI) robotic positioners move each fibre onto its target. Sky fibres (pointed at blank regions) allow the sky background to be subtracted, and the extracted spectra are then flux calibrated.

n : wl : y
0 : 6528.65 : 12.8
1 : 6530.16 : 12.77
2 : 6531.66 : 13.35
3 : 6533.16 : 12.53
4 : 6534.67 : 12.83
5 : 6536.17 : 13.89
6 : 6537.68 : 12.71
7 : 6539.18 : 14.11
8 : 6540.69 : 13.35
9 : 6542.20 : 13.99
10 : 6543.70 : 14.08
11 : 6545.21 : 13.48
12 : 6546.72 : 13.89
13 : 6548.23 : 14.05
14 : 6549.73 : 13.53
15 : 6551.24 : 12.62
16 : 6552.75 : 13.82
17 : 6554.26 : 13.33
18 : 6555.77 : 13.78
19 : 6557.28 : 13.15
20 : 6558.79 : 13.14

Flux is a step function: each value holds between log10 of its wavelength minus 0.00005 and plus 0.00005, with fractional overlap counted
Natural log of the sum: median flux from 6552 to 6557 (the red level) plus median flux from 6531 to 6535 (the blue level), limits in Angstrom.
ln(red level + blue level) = 3.28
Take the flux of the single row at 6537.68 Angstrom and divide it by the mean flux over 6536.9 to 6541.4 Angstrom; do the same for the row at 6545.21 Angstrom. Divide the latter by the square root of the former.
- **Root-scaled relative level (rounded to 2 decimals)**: 1.03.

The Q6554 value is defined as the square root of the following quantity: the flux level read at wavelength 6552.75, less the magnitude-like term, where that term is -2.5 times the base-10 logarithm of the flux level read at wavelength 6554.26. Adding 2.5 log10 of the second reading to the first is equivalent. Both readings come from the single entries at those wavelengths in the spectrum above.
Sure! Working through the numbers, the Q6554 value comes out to 4.08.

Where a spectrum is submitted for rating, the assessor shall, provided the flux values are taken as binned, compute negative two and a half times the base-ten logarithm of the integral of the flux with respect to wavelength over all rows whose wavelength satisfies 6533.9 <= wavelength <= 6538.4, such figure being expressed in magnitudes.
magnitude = -4.43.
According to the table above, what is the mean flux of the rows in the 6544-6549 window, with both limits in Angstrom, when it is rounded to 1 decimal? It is 13.8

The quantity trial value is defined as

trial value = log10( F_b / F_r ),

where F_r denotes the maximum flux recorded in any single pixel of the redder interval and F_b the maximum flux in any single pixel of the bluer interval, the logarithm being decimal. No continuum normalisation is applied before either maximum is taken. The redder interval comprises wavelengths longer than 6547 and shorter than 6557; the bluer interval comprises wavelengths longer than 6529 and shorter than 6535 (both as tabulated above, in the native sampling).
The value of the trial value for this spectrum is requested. -0.022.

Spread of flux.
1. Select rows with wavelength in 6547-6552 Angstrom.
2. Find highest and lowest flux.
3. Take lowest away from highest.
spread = 1.43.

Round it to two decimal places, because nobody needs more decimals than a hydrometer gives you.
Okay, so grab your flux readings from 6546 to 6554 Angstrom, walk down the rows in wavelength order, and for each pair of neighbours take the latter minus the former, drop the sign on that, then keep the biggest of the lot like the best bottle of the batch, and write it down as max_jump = 1.20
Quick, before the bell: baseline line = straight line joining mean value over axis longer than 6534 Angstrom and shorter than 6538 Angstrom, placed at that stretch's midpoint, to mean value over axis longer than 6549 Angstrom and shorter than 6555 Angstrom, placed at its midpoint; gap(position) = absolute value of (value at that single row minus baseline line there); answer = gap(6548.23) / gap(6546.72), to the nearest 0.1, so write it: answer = 1.2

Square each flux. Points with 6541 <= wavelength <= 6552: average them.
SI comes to 187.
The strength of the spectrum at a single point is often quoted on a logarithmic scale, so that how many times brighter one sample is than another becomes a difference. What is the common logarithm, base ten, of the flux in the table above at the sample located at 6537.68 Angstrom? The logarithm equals 1.104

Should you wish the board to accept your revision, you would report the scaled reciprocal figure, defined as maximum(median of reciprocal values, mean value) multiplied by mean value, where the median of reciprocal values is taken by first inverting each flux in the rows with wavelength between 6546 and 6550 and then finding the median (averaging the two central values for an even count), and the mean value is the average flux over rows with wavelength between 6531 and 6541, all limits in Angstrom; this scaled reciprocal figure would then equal 176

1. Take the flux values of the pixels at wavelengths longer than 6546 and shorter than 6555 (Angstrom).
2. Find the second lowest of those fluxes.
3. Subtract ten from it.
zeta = 3.33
